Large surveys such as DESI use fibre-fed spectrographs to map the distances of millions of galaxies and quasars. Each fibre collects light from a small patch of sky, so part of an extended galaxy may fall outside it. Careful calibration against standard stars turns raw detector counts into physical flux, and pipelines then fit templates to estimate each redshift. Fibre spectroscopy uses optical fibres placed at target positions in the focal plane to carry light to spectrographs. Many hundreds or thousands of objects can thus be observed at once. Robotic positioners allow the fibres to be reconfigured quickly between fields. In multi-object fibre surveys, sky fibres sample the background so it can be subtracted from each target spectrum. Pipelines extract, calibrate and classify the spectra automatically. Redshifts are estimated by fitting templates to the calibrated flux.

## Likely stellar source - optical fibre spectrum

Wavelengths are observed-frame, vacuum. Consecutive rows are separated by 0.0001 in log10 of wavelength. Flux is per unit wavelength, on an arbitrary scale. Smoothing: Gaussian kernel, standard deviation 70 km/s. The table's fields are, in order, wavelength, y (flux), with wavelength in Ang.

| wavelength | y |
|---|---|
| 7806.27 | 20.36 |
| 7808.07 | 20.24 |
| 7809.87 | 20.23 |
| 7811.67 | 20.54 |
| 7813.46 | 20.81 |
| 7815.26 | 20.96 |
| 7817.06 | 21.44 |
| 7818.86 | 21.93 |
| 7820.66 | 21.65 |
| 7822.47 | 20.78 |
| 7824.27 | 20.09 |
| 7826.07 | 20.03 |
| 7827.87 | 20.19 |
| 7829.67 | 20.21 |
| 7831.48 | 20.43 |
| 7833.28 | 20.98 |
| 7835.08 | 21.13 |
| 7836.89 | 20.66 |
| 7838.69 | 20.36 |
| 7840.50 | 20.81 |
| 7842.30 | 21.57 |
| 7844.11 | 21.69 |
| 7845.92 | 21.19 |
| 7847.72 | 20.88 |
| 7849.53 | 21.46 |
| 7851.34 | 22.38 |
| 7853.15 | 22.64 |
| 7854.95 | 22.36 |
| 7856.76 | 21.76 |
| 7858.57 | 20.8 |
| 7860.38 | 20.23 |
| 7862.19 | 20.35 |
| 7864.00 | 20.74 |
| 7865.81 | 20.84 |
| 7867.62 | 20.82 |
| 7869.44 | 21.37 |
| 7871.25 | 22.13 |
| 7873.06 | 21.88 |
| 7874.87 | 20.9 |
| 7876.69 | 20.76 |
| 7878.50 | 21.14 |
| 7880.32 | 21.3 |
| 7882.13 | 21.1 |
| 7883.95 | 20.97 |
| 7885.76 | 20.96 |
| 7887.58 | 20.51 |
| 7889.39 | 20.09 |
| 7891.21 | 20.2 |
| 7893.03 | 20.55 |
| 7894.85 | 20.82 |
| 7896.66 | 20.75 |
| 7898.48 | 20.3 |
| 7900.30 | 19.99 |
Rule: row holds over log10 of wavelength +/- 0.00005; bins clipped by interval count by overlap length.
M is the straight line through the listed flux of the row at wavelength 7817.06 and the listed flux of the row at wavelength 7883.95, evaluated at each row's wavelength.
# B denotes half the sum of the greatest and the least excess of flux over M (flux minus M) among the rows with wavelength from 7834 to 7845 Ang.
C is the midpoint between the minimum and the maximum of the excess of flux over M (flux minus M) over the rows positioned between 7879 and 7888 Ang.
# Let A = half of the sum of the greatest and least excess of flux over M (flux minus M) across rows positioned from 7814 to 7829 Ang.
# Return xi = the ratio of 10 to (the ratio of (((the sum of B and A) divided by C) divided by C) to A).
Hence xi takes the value 0.0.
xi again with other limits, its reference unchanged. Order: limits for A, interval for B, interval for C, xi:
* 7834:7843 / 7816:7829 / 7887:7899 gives 0.9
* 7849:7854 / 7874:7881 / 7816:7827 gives 1.7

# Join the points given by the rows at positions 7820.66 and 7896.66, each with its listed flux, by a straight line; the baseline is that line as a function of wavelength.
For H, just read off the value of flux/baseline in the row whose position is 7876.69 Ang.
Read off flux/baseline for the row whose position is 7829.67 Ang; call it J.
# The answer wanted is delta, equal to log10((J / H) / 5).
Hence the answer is -0.722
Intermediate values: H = 0.99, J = 0.938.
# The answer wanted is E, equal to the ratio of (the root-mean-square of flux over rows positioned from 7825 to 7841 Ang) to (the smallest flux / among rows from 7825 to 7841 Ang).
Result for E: 1.03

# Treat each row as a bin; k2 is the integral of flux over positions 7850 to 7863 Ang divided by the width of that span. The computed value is 21.51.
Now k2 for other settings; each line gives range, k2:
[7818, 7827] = 20.88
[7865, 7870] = 20.96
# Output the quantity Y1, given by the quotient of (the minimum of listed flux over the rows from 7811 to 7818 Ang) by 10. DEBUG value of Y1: 2.05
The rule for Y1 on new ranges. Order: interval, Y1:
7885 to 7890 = 2.01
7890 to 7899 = 2.02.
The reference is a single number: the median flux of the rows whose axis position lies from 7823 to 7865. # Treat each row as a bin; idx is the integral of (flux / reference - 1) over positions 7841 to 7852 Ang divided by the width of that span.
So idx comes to 0.032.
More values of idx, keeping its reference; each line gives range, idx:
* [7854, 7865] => 0.011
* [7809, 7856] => 0.012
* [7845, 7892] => 0.016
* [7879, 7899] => -0.005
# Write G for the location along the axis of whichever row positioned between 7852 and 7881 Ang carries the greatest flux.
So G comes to 7853.15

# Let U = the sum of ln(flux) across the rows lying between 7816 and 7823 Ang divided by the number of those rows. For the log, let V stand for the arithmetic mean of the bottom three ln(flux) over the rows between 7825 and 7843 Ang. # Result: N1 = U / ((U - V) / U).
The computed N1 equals 150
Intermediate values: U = 3.07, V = 3.00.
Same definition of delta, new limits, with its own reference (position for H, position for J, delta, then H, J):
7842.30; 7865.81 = -0.708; 1.01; 0.987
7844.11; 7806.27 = -0.735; 1.01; 0.933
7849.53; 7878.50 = -0.698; 1.01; 1.008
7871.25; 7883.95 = -0.719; 1.05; 1.003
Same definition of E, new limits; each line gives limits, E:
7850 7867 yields 1.06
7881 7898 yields 1.03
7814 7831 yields 1.04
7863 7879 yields 1.02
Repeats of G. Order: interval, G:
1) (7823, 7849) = 7844.11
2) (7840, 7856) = 7853.15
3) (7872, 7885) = 7873.06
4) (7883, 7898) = 7883.95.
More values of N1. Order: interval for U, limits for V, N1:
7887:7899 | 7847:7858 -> -210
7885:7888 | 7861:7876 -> 1937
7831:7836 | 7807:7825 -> 288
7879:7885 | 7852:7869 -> 283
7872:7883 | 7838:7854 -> 394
